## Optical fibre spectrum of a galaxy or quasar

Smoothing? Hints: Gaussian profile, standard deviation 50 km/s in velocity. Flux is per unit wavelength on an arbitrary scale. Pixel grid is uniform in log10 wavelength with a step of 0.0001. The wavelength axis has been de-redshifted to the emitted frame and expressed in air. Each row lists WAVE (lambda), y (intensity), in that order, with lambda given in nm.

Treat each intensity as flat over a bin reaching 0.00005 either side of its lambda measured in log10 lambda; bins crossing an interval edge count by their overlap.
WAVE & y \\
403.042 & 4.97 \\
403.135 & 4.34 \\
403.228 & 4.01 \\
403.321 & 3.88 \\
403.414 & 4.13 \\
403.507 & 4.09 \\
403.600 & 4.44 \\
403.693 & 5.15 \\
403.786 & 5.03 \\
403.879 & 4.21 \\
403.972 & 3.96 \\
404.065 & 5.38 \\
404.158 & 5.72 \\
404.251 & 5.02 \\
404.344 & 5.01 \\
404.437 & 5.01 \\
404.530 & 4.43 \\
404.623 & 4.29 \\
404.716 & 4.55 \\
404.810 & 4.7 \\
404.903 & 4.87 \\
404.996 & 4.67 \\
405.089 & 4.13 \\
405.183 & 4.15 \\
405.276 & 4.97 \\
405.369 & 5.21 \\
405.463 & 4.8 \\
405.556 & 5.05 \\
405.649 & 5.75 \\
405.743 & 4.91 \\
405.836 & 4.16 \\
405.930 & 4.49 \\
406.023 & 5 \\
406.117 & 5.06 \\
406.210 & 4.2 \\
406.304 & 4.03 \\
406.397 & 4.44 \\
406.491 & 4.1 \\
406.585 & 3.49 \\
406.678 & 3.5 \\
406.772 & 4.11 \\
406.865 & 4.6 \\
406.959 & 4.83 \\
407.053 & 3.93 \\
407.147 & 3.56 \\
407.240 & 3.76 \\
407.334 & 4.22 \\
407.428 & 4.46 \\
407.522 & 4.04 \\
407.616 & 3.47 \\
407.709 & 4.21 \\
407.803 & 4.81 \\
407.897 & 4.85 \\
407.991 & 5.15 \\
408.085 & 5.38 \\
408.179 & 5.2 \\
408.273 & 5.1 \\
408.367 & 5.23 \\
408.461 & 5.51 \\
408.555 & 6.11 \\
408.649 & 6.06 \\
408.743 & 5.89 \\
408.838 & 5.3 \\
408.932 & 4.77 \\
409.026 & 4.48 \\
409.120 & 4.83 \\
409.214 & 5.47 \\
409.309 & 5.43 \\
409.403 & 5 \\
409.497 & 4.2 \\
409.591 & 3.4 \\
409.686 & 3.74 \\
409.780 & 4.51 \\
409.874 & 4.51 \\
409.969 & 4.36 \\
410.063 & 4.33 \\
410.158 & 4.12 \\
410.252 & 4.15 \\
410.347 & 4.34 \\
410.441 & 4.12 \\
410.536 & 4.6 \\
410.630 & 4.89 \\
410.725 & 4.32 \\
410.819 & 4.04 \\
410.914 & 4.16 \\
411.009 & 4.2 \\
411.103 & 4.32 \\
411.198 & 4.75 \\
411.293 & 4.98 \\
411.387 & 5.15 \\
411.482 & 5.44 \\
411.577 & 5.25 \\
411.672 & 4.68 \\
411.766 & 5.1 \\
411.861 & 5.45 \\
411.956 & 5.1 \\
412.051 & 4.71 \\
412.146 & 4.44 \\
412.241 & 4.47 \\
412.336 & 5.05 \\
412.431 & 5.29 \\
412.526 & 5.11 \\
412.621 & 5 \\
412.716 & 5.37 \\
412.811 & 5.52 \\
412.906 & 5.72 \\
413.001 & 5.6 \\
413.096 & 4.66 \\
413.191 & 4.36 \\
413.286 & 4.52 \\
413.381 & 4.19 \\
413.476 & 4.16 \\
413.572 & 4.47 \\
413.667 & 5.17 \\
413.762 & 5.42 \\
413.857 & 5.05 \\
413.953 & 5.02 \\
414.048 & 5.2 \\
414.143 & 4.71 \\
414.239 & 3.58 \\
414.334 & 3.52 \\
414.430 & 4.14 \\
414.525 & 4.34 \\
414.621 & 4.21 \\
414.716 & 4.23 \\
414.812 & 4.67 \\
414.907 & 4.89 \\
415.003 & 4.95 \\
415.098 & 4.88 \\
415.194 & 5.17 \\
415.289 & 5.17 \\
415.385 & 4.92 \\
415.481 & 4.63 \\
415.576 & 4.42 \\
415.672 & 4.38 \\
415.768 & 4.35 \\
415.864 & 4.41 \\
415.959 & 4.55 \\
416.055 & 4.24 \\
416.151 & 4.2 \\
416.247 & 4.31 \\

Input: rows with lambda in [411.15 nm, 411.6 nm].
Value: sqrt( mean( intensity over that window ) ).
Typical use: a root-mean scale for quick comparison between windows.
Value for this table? 2.26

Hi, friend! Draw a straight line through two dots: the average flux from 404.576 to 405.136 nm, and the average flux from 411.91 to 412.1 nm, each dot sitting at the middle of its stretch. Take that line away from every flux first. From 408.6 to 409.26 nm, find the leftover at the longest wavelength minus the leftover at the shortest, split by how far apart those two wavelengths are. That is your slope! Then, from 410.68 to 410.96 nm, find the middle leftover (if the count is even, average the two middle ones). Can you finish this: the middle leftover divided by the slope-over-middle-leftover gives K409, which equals -0.4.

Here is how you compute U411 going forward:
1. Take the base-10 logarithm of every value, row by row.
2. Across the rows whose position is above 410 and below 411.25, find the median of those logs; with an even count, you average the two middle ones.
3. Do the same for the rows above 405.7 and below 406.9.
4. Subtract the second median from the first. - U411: 0.012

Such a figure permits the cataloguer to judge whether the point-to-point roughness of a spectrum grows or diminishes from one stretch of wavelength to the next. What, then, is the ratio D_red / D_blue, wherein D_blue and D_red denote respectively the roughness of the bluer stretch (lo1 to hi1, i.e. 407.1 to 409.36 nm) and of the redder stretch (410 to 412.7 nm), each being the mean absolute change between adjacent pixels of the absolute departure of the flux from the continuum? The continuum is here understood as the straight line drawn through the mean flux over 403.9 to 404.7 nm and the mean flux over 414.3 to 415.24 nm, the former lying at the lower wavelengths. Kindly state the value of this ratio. 0.72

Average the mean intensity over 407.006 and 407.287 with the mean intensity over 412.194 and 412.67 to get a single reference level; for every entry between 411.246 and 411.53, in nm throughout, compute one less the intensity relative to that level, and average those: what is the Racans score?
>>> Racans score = -0.19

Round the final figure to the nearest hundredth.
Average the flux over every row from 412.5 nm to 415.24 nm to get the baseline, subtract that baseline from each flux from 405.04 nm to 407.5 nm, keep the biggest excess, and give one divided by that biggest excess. 1.00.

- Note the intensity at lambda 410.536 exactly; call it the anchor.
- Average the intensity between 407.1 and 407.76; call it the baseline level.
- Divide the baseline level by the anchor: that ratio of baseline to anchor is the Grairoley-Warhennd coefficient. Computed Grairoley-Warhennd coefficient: 0.86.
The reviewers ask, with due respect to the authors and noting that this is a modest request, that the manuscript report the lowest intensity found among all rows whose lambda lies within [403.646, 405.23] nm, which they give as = 3.96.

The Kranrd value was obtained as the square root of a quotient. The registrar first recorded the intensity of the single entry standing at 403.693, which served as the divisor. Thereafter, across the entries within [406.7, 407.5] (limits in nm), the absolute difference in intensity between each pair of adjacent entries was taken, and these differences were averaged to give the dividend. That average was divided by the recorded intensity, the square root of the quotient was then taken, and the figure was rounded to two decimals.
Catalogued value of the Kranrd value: 0.28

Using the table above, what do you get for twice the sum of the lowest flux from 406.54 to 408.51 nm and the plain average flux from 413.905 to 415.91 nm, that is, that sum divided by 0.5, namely 16.1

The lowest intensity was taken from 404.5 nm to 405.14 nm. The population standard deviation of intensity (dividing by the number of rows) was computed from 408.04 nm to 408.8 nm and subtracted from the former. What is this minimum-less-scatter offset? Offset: 3.8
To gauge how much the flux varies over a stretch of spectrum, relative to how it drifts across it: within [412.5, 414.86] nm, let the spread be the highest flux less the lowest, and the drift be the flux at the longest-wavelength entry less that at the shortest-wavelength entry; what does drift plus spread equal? 1.8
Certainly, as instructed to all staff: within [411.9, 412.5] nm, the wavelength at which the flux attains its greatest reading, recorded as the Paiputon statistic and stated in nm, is 412.431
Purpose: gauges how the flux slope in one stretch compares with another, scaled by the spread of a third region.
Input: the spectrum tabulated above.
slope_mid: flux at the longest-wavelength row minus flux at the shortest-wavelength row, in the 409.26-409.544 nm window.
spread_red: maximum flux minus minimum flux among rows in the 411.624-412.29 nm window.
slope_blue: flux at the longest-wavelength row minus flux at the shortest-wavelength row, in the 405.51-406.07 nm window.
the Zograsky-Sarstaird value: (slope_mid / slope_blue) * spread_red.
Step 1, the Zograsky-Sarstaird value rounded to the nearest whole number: 25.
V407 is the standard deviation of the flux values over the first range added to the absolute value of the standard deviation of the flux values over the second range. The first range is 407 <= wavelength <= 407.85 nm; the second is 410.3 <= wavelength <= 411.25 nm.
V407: 0.7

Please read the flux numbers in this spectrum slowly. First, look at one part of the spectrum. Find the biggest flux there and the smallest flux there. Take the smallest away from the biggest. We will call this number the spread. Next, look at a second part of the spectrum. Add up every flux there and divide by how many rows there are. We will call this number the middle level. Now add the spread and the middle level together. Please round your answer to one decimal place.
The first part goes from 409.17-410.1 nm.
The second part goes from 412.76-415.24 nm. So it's 6.8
